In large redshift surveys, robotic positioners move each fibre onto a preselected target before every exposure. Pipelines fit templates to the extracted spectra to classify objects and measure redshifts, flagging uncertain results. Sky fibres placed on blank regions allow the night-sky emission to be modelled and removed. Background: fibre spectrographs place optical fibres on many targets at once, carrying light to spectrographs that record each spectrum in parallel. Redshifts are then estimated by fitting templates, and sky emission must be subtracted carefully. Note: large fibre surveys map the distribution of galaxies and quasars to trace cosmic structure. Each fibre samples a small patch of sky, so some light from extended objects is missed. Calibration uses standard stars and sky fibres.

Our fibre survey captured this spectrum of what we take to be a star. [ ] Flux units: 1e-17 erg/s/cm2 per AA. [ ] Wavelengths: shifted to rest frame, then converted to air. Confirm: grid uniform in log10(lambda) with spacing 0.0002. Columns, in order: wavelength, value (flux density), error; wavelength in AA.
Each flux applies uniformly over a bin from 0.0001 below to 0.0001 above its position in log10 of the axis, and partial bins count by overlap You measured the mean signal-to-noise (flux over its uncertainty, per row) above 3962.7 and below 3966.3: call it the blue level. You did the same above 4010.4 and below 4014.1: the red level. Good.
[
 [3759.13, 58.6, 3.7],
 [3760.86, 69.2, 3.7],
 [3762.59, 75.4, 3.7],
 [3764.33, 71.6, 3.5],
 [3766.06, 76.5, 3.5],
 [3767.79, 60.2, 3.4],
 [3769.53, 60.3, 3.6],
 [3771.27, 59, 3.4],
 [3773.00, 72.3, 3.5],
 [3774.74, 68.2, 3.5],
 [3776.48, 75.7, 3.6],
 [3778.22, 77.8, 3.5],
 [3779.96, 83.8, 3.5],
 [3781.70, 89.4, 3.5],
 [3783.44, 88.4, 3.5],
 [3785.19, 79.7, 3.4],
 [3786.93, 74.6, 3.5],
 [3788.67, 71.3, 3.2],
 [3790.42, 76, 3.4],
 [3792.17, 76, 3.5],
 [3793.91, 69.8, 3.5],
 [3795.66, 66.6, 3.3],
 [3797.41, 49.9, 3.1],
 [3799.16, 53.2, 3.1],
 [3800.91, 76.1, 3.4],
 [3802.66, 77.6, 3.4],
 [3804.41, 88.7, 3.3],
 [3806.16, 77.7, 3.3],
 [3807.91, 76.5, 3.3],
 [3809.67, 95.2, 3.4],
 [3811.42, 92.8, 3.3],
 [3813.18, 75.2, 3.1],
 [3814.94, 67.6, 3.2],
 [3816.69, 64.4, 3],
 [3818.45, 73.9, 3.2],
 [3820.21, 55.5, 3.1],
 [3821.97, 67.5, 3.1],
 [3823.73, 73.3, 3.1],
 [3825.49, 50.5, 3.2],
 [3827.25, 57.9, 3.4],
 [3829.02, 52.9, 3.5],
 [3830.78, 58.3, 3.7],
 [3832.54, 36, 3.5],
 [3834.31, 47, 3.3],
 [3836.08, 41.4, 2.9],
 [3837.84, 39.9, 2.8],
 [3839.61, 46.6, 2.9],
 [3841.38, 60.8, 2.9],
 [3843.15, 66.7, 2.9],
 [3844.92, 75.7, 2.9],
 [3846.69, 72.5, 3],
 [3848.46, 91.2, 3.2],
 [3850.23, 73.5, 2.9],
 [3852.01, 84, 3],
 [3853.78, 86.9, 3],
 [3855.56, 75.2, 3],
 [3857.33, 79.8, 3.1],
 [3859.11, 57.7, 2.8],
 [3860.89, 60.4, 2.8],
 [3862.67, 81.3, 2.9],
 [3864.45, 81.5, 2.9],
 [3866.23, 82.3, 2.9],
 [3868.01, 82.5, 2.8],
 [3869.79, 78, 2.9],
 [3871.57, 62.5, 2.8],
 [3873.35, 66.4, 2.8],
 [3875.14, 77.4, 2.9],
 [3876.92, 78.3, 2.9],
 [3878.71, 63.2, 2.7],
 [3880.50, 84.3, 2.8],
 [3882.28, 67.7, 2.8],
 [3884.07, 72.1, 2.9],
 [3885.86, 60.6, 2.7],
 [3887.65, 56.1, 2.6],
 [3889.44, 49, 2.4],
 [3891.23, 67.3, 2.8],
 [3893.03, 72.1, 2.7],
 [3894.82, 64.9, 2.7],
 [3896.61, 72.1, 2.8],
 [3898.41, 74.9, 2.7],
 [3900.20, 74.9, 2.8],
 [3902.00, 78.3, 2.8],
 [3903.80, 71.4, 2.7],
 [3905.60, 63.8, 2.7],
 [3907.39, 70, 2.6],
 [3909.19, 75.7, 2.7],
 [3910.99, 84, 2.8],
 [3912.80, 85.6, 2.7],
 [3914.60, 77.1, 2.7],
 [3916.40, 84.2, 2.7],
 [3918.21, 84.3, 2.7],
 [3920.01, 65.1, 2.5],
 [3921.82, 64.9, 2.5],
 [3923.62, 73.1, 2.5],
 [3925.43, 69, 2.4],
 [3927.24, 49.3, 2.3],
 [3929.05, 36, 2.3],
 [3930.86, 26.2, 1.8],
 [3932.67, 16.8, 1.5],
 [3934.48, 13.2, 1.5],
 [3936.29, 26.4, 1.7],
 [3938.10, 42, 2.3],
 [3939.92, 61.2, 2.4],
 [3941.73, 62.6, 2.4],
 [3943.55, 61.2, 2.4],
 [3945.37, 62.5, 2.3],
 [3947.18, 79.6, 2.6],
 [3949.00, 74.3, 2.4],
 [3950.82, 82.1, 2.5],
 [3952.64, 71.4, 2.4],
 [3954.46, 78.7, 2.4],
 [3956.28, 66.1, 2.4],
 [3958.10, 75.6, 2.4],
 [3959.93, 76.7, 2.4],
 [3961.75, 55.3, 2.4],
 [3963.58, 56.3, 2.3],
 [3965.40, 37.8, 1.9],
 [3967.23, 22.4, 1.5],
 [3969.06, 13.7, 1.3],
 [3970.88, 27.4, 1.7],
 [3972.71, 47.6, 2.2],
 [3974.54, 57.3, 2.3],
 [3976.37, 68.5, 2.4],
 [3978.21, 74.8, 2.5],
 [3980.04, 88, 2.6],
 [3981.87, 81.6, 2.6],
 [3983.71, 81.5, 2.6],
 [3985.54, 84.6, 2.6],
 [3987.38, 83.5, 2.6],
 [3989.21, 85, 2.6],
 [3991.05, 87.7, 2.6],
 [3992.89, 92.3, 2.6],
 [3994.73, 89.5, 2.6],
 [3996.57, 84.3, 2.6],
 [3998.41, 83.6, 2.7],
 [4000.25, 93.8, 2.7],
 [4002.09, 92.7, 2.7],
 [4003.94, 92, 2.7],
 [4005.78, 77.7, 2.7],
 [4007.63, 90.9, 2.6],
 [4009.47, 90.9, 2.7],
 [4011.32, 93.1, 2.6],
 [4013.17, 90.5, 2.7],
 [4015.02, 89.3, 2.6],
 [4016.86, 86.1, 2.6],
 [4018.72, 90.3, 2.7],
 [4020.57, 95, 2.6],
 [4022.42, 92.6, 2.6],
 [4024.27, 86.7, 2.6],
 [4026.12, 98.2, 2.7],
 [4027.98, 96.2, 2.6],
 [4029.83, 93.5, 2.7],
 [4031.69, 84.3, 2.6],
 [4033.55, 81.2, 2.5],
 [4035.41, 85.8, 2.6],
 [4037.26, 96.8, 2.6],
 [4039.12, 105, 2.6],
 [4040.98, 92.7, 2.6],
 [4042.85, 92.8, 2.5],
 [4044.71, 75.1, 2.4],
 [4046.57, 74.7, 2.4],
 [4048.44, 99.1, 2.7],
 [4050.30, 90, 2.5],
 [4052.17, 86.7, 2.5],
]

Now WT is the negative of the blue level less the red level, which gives 12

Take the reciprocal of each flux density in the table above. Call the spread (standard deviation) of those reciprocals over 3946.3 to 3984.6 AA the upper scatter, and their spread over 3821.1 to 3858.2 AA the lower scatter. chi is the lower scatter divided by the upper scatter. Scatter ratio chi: 0.3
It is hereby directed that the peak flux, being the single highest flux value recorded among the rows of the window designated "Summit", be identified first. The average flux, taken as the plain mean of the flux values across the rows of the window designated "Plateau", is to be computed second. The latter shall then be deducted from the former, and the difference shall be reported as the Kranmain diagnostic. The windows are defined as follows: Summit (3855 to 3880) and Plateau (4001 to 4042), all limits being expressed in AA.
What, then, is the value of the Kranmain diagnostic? -8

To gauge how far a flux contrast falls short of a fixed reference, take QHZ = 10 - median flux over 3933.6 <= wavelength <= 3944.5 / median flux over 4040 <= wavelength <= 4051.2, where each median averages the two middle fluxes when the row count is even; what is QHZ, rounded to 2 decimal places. 9.44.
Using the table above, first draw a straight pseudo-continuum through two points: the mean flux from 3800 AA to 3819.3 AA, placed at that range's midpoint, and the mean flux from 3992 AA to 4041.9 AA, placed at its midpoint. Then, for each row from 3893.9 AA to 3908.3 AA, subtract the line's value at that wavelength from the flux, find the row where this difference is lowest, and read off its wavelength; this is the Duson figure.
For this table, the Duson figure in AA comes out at 3905.60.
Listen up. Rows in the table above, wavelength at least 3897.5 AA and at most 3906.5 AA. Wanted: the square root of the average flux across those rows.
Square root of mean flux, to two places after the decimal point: 8.52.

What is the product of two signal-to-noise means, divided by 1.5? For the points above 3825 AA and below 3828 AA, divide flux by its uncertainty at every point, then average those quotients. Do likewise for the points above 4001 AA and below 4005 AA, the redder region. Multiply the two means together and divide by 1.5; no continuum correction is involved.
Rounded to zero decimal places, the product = 374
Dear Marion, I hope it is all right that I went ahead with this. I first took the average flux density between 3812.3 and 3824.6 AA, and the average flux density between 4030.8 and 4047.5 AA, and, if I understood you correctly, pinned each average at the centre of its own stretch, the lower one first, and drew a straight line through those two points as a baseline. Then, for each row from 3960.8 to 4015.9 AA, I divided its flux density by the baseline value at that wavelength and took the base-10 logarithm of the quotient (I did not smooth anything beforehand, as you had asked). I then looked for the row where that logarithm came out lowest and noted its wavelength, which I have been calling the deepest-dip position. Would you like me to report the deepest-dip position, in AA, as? 3969.06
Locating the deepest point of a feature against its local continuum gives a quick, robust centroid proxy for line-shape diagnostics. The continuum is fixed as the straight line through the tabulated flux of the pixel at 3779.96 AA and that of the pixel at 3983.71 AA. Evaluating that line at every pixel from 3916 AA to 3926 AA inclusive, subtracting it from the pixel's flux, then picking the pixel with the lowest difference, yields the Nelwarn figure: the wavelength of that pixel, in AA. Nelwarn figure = 3921.82 AA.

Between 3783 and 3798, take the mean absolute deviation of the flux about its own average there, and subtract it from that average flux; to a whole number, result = 65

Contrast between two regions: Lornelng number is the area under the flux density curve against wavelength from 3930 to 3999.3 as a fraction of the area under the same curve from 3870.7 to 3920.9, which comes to 1.2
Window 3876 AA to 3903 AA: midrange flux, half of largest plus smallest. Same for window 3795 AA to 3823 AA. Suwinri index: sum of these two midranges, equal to 139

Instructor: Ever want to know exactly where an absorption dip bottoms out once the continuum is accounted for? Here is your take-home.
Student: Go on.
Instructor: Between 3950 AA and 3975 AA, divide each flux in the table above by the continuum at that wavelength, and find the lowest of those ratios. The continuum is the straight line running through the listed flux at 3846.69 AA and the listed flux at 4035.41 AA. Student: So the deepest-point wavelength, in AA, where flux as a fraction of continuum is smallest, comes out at 3969.06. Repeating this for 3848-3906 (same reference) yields 3889.44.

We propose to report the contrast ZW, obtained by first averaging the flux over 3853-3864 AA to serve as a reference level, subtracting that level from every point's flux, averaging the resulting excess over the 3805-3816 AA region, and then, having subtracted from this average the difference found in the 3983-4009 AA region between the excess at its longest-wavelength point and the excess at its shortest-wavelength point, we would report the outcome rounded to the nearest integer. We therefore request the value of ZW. -2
